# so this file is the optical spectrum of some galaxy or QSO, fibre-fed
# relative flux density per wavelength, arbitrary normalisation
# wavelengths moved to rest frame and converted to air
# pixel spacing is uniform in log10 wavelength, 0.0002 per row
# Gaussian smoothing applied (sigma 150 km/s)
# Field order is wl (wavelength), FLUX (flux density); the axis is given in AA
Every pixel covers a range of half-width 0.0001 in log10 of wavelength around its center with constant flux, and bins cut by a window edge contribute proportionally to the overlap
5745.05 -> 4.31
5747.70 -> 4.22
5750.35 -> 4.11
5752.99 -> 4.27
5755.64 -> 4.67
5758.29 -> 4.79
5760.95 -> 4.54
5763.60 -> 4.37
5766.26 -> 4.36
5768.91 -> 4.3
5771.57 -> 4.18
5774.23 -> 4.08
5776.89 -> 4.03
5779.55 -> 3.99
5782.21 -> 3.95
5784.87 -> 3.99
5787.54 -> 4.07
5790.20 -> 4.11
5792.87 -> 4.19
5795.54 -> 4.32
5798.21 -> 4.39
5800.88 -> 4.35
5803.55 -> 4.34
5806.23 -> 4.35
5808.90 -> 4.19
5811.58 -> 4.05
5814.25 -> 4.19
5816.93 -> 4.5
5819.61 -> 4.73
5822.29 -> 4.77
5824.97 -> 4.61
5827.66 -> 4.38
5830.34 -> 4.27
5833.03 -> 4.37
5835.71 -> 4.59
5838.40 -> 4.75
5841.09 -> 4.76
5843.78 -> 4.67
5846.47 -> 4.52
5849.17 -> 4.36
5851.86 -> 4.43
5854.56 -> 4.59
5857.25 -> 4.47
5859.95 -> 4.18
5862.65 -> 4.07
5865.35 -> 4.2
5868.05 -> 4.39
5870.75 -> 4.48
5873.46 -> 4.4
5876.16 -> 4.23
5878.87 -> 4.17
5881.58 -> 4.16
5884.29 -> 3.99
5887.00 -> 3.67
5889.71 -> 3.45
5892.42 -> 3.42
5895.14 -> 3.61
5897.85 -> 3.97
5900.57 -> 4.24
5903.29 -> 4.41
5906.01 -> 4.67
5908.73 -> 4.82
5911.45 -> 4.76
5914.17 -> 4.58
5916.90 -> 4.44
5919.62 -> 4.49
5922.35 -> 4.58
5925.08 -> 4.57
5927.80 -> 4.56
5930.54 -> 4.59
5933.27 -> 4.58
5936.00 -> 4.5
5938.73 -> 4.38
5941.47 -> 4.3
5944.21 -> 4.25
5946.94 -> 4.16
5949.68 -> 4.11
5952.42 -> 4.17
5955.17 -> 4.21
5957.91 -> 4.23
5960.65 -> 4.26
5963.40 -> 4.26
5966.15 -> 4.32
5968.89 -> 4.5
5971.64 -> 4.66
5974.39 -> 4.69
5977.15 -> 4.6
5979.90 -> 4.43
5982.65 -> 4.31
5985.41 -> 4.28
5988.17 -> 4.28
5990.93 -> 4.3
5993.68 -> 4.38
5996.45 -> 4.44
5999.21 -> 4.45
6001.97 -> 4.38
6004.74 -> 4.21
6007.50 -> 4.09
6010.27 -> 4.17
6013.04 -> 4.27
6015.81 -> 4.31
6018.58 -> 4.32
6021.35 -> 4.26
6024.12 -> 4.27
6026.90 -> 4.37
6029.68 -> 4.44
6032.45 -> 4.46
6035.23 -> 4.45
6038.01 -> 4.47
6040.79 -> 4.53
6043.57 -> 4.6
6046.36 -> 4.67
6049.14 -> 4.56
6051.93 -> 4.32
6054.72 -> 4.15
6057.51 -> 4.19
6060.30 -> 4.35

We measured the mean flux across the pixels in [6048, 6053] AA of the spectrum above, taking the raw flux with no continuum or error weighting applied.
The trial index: 4.44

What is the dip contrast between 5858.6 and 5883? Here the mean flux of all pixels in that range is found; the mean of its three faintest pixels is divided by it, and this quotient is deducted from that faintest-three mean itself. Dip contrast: 3.16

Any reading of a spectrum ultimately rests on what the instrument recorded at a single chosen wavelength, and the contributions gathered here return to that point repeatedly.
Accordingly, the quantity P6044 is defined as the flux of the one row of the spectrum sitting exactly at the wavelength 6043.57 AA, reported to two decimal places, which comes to 4.60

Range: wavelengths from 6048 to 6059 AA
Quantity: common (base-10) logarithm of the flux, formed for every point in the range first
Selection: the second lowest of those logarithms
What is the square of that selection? 0.387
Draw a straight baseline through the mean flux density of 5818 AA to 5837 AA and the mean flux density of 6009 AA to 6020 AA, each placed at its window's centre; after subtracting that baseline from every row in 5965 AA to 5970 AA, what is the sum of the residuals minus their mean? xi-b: 0.08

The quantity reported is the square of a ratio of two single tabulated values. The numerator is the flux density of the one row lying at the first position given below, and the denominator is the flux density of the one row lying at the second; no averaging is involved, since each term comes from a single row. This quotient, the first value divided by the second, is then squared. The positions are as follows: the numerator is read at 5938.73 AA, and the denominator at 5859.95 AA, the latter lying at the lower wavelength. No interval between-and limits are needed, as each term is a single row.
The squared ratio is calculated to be 1.1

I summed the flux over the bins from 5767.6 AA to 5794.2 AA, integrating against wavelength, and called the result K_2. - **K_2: 109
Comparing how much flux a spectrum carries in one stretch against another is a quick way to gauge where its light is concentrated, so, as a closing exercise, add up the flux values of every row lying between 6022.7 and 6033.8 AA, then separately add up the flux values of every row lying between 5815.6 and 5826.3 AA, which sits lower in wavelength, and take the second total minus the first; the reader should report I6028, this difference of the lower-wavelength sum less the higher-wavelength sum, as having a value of 1.1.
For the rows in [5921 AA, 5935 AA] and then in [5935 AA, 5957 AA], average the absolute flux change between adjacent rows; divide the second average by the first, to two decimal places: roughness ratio 4.67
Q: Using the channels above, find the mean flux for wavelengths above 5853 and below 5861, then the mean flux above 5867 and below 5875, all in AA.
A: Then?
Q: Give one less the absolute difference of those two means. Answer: 1.0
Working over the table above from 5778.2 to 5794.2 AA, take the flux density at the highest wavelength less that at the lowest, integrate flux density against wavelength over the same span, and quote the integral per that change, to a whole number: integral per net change 324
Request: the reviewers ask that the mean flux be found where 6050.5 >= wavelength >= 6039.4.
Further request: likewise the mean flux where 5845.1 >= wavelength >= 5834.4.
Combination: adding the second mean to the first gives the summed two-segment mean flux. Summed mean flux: 9.28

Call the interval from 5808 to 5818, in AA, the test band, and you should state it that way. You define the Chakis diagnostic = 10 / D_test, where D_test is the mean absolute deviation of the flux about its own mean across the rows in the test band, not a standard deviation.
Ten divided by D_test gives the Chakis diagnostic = 75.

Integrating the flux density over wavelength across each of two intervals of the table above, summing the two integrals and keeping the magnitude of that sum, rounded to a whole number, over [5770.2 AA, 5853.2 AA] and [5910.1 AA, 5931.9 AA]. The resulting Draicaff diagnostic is 460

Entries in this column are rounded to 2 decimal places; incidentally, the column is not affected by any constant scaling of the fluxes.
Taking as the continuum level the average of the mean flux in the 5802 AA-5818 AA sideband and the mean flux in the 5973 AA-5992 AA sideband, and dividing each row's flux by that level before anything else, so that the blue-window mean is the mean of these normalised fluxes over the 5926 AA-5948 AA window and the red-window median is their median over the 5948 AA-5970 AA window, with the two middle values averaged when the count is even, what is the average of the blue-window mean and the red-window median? 1.00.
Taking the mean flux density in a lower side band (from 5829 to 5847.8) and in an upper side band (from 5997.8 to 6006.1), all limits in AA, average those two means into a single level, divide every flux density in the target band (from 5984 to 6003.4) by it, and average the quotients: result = 0.98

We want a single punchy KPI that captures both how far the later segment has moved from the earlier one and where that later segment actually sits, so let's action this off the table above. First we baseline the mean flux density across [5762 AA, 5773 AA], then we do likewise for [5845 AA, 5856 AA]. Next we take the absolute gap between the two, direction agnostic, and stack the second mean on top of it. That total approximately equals 4.65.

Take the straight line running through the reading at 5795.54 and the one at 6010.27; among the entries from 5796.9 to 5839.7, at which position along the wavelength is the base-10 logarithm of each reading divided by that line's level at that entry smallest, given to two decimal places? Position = 5811.58 AA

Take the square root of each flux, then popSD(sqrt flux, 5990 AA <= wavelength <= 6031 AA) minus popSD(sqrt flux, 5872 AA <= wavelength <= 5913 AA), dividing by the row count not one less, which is -0.083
